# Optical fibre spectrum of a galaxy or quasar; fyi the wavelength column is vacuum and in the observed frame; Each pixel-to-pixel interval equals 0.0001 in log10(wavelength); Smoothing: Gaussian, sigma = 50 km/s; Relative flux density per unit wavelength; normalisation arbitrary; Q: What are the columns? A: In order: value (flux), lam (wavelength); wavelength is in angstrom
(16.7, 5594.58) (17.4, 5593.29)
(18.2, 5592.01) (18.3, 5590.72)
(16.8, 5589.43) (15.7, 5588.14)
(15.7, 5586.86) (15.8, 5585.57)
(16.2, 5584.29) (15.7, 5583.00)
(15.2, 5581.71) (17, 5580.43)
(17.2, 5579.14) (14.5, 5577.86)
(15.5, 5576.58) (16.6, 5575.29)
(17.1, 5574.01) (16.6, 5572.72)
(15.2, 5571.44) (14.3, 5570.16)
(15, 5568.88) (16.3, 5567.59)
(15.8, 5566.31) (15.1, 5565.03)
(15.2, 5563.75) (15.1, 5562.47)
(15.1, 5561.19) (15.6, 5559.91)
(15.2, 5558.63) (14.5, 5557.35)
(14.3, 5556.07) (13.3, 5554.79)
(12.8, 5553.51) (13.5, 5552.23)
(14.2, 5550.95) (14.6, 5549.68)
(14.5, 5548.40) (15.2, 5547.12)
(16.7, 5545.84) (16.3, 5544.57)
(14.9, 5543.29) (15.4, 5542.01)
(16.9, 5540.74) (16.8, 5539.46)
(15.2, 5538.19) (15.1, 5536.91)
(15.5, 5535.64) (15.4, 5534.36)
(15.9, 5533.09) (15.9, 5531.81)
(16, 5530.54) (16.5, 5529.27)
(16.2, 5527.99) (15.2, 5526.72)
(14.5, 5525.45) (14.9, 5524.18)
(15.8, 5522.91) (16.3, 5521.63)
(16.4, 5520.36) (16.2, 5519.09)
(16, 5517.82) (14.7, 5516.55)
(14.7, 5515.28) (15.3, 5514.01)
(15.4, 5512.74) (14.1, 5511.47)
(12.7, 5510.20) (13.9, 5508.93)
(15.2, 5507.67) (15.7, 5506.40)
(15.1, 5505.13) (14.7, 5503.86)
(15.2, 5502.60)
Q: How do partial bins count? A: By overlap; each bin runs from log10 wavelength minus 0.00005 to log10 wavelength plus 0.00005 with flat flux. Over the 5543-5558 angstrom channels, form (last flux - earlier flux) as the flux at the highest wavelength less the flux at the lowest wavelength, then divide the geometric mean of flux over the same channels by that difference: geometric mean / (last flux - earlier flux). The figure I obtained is -36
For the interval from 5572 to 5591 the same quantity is 10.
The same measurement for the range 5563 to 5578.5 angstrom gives -22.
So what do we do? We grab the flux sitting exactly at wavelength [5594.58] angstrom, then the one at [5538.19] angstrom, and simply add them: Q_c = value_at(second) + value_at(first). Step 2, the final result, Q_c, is 31.9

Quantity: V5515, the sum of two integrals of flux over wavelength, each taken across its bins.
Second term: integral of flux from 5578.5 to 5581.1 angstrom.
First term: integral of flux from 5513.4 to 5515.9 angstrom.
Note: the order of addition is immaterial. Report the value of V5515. 82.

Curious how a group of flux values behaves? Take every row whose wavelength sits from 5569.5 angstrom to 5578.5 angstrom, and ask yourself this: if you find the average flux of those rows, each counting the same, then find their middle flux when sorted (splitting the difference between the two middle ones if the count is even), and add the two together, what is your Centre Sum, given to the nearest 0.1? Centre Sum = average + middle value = 31.2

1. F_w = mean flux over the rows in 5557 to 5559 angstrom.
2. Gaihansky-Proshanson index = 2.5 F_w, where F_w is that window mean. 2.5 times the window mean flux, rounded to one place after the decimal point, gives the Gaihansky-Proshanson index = 37.1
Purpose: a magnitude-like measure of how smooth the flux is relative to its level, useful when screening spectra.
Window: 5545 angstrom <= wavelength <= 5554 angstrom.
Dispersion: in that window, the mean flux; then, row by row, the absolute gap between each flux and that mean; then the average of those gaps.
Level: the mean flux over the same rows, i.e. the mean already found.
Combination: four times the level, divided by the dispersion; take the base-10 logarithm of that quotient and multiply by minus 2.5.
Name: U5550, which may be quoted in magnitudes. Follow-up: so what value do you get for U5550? -4.6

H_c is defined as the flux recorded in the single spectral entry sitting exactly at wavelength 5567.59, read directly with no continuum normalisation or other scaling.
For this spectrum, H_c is 16.3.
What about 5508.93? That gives 13.9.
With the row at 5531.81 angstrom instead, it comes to 15.9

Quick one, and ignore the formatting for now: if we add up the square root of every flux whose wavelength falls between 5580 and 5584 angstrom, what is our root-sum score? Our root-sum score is 12.0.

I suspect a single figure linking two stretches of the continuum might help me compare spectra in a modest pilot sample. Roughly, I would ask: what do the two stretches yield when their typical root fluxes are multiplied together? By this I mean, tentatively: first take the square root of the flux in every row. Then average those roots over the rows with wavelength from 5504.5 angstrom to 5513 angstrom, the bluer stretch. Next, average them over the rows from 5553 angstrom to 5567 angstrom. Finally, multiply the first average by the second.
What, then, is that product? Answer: 14.6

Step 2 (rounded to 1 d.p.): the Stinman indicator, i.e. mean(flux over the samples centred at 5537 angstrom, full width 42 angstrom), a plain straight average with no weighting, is 15.3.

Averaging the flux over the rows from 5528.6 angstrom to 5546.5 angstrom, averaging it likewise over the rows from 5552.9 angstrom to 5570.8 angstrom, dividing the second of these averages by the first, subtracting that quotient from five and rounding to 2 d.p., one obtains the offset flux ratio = 4.07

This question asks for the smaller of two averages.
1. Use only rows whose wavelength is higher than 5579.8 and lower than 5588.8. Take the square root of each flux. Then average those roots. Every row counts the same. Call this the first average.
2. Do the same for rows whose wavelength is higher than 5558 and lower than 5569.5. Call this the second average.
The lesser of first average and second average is 3.921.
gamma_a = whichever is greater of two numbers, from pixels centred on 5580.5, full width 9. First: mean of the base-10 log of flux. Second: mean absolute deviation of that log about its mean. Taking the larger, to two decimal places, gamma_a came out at 1.20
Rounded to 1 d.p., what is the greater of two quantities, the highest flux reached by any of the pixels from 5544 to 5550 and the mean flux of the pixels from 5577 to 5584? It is 16.7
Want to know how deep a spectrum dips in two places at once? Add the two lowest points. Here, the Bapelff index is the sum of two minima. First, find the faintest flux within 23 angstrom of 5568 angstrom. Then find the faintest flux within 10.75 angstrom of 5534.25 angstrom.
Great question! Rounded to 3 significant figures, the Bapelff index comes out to 27.3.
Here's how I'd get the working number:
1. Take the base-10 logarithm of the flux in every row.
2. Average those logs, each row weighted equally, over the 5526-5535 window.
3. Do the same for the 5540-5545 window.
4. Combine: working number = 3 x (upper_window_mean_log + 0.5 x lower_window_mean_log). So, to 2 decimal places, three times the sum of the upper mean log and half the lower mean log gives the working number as 5.40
